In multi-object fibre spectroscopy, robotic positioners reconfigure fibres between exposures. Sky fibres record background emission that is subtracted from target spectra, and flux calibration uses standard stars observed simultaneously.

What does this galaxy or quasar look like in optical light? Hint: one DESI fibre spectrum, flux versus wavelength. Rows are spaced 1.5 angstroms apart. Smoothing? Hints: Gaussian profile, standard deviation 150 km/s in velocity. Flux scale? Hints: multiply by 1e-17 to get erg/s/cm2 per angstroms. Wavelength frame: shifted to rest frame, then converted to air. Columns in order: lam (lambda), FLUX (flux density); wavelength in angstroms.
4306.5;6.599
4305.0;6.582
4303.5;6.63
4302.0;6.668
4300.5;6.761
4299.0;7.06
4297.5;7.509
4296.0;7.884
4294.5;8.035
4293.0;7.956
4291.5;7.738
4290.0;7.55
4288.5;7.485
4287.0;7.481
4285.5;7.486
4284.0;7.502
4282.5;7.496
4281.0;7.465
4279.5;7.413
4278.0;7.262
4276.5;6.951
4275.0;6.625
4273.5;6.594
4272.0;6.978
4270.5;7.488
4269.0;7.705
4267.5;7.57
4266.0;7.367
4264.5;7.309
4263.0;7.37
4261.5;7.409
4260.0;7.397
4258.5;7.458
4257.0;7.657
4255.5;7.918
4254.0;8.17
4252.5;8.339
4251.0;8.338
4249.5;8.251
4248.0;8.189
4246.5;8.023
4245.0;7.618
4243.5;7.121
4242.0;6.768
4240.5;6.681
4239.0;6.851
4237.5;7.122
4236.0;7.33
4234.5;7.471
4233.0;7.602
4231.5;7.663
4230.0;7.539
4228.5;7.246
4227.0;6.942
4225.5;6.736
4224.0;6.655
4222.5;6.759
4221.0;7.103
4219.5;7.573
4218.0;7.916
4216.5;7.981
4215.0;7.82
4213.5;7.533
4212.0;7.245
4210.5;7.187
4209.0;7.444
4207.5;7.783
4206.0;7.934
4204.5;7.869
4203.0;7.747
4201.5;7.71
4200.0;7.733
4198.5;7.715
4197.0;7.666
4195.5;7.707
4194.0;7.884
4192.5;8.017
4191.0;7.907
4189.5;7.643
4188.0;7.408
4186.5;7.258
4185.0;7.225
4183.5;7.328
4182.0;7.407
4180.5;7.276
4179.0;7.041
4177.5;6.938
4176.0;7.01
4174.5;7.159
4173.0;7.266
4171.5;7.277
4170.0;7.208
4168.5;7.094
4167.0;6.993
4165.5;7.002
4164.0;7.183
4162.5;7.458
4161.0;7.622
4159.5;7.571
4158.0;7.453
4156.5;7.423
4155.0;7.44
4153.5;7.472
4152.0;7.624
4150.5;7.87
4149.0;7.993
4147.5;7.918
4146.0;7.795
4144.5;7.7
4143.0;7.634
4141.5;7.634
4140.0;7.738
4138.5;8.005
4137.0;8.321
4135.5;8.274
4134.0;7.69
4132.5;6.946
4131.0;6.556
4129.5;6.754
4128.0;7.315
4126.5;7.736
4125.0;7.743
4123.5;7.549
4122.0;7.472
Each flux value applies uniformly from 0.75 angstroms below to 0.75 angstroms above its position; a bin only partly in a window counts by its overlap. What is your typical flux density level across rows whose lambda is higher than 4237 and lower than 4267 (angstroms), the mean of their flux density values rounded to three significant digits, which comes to 7.57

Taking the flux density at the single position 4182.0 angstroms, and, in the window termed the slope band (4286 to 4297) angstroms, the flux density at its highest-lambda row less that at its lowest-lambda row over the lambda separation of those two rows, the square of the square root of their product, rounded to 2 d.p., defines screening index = 0.33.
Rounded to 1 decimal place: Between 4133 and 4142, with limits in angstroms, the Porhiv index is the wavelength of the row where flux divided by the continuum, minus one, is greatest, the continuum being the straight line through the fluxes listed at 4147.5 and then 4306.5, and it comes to 4137.0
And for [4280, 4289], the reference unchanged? 4288.5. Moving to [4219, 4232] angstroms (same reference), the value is 4231.5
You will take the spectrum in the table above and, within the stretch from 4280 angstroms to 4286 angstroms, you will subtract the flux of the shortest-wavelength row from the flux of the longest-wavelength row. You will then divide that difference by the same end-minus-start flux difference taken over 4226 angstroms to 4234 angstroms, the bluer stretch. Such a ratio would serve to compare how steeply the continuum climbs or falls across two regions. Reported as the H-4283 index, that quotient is 0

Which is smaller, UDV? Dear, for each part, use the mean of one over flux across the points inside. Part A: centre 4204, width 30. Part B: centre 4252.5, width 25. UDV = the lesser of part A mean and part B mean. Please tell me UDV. 0.1296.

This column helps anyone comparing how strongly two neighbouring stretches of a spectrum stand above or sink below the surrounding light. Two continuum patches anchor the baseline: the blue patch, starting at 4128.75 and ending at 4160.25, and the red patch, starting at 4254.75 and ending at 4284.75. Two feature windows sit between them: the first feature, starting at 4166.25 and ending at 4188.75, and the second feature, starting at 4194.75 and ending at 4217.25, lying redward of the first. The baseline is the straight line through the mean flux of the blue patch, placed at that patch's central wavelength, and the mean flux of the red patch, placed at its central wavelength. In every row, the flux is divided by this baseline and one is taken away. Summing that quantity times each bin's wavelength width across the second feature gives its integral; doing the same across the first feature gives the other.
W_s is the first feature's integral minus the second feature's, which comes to -1.61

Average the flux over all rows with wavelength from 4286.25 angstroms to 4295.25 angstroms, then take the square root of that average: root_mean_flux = 2.78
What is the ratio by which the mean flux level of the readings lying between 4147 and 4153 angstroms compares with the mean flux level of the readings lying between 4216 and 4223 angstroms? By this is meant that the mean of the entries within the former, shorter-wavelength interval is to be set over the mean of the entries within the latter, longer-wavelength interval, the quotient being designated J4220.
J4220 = 1.05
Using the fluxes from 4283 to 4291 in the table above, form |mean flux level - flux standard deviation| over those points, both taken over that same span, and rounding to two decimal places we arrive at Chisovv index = 7.48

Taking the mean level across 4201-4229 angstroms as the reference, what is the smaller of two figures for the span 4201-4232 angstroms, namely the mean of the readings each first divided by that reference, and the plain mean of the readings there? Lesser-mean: 1.00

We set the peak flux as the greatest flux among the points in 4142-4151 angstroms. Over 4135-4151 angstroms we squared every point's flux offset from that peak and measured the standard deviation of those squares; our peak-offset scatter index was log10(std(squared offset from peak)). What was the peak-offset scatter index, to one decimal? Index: -1.3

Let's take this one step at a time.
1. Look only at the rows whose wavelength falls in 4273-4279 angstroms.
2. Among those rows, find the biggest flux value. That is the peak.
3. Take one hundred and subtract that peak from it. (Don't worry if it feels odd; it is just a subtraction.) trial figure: 92.7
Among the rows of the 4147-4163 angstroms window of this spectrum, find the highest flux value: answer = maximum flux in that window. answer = 7.993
